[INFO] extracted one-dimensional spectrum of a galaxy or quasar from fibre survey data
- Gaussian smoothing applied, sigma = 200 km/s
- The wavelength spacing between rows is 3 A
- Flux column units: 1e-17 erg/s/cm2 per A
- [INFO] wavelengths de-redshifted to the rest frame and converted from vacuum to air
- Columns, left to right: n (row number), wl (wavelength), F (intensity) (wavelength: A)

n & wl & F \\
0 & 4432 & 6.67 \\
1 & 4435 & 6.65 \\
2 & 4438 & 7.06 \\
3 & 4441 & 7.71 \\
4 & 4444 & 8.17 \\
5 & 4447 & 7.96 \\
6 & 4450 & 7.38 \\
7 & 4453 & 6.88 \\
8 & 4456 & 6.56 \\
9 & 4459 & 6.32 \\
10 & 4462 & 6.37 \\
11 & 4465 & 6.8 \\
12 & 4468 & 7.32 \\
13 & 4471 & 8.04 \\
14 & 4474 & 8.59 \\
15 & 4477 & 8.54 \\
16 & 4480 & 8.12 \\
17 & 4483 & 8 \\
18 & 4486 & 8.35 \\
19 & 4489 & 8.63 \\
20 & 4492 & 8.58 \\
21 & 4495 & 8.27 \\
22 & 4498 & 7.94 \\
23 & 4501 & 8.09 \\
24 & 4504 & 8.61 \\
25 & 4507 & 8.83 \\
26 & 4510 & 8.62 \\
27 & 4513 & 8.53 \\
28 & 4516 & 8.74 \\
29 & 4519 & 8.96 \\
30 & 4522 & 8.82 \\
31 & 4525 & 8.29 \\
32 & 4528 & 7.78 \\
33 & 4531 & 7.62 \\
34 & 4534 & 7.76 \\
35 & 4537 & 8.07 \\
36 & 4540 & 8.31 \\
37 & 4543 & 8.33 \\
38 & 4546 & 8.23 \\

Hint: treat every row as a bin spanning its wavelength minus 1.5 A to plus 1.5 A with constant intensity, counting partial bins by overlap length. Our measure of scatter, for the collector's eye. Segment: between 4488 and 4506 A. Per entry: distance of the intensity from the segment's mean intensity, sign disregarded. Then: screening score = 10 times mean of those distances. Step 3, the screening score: 2.5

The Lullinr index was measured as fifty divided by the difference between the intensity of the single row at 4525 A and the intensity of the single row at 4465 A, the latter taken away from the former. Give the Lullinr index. 34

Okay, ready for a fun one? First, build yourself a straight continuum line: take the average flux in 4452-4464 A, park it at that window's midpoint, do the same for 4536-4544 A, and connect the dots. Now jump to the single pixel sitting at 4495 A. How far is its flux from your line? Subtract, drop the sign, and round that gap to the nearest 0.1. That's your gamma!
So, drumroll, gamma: 1.0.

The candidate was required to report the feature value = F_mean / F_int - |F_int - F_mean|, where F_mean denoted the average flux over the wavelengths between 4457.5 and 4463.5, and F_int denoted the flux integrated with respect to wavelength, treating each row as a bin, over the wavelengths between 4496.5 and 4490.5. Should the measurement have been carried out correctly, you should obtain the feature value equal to -44.1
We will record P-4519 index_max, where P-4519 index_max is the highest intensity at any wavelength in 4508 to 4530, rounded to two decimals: 8.96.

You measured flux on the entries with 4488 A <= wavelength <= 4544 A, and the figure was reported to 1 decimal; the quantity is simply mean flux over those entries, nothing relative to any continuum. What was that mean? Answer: 8.4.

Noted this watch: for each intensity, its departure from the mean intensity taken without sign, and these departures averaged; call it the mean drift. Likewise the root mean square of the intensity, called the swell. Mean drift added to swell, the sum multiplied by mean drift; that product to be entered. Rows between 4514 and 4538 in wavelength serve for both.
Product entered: 3.9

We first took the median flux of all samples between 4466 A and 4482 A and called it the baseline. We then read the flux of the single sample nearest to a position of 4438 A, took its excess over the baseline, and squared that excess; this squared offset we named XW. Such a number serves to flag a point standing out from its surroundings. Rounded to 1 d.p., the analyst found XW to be 1.1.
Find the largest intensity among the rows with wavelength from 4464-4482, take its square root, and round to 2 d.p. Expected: 2.93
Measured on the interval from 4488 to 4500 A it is 2.94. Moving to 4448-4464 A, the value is 2.72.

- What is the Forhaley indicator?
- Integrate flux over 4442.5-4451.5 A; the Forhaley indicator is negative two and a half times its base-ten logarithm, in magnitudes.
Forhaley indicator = -4.6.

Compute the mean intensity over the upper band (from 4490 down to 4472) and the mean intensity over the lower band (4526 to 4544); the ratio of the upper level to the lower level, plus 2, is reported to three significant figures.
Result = 3.05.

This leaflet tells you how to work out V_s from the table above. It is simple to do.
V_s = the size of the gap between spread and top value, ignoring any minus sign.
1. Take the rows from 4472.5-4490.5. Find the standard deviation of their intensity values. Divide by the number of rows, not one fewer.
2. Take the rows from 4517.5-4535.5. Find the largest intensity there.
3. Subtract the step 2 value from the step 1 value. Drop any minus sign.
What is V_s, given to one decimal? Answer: 8.7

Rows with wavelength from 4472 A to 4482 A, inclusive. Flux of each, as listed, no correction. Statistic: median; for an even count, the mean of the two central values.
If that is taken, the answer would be 8.54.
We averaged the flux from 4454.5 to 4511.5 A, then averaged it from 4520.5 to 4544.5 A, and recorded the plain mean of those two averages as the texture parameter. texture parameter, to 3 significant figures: 8.02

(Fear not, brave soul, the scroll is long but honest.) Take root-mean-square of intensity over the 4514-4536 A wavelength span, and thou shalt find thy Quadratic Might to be 8.3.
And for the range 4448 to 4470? 6.8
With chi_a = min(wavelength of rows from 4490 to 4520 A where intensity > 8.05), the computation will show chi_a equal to 4492 A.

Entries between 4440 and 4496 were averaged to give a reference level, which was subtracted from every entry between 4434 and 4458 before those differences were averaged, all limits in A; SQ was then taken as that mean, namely -0.42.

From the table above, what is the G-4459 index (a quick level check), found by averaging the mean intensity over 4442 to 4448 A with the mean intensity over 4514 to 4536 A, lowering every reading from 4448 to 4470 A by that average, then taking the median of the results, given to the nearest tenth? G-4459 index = -1.4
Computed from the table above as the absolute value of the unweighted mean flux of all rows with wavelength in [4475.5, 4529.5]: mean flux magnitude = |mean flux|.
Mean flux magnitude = 8.4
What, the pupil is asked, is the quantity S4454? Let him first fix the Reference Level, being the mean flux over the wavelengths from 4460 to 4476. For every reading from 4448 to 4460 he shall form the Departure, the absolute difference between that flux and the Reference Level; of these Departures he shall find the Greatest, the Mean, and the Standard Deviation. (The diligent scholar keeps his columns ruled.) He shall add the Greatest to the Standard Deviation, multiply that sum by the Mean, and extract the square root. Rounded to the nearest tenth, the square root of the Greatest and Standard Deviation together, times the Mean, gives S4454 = 1.0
